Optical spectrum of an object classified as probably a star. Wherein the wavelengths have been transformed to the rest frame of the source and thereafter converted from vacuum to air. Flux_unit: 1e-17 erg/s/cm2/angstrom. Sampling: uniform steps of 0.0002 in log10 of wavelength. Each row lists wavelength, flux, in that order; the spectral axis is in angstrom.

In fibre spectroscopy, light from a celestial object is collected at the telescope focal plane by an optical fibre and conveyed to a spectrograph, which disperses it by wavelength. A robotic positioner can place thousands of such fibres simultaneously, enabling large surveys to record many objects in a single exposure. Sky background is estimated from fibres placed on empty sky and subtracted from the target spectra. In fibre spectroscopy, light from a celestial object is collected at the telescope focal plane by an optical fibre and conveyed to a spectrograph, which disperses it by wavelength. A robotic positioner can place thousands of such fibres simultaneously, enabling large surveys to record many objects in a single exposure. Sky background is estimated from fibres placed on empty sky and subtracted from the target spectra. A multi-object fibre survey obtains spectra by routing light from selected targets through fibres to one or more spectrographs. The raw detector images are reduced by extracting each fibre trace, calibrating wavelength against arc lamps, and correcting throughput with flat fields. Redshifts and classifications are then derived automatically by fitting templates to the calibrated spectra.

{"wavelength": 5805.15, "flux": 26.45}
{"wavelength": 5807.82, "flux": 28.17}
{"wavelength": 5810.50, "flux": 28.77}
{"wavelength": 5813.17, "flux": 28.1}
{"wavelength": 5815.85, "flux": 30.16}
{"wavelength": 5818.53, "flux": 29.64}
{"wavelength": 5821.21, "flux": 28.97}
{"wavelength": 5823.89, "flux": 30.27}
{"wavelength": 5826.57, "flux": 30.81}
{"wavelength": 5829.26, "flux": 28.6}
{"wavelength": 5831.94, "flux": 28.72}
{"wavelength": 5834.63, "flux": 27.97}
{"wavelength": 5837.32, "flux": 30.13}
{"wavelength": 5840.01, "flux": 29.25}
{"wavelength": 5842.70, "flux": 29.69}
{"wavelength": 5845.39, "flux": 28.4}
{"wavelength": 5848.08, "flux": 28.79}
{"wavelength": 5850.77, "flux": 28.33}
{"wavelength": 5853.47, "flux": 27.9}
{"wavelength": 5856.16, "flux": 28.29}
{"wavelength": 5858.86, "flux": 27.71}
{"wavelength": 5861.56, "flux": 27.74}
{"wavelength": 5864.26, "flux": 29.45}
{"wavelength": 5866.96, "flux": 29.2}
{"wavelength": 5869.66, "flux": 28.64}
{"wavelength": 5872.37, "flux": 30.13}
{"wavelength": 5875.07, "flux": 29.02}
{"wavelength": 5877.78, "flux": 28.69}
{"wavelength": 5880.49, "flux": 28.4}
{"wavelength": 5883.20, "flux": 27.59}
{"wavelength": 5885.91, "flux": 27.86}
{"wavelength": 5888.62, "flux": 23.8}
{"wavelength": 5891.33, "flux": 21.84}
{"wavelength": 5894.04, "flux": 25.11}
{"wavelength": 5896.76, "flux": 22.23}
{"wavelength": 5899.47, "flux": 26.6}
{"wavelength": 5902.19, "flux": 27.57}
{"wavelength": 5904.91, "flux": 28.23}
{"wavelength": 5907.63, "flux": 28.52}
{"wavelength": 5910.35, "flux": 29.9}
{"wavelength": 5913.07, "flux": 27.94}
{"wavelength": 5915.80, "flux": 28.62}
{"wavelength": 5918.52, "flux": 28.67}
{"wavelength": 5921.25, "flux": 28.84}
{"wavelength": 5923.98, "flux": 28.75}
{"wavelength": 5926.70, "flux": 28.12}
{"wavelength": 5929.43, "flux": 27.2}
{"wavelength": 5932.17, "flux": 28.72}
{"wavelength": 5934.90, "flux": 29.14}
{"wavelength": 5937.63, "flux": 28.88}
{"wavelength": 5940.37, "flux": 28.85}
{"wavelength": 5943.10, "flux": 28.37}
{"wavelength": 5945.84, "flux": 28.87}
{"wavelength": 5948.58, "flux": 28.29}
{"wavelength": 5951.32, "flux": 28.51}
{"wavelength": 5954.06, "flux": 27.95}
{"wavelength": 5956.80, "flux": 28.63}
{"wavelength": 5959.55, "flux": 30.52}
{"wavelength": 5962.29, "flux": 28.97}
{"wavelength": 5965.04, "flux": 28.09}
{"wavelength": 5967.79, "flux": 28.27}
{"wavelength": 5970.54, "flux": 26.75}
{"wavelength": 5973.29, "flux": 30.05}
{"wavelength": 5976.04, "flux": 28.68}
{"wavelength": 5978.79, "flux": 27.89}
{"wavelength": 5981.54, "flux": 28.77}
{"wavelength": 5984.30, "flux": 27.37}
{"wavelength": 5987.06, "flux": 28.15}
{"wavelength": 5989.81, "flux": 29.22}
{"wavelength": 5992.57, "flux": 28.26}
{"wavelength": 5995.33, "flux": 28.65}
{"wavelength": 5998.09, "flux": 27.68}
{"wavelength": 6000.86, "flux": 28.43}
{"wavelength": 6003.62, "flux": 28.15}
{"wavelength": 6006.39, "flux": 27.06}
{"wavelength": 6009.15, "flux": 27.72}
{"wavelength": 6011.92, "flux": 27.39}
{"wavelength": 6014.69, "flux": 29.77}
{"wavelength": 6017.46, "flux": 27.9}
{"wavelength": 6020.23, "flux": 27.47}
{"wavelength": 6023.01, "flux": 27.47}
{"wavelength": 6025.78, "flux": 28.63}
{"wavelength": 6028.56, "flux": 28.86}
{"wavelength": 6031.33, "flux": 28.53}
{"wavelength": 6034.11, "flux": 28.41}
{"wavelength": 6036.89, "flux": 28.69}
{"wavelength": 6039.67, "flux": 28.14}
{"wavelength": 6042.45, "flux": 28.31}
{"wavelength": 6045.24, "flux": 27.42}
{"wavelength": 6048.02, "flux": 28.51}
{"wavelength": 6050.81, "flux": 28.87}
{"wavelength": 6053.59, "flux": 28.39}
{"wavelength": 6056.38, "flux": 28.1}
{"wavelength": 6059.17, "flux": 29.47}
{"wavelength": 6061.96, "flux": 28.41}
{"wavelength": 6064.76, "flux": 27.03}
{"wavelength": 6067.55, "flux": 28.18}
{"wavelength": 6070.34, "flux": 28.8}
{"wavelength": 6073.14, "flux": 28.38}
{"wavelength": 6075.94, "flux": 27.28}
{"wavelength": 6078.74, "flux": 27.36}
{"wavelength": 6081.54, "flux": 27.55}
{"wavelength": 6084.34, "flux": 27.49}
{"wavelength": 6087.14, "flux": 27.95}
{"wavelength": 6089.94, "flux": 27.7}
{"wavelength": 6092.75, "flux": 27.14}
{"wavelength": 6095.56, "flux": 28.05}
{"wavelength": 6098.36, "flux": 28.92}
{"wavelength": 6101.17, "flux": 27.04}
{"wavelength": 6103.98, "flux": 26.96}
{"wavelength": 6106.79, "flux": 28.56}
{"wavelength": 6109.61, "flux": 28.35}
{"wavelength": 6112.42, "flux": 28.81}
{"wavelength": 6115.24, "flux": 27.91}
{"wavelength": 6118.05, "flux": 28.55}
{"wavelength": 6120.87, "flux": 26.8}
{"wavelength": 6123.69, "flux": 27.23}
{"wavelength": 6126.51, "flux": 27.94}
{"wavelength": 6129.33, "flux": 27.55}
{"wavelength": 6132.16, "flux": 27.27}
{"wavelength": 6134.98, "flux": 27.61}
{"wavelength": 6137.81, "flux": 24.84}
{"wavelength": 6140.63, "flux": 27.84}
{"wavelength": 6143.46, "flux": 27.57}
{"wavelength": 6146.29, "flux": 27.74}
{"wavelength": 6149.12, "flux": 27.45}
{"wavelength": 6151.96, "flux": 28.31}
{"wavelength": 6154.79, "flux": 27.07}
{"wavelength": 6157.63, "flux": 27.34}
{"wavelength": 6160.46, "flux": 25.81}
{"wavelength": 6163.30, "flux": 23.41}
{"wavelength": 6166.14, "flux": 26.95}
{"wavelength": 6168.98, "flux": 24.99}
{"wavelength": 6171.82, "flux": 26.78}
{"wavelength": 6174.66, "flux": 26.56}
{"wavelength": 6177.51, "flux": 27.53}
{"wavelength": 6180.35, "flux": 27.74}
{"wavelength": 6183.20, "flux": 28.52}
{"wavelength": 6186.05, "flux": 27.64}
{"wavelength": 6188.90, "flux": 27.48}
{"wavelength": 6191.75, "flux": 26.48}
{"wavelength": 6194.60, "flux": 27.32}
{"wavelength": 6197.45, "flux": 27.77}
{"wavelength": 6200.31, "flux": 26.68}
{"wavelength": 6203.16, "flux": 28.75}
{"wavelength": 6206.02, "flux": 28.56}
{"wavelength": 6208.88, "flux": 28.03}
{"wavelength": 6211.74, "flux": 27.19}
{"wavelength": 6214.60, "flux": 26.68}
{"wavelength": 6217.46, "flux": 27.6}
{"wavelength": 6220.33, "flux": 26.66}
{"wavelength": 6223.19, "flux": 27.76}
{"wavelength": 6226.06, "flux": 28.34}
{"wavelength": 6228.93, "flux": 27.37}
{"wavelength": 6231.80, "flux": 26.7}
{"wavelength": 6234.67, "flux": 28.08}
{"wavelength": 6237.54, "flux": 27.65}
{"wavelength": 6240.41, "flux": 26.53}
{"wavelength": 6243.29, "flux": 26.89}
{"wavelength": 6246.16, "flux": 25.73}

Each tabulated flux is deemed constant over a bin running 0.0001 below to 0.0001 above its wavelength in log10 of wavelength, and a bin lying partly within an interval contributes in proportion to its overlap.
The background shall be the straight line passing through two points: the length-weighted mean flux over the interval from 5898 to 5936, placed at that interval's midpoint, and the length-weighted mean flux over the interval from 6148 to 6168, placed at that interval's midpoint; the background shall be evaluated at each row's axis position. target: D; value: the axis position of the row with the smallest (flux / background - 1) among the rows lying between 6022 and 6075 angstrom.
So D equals 6064.76 angstrom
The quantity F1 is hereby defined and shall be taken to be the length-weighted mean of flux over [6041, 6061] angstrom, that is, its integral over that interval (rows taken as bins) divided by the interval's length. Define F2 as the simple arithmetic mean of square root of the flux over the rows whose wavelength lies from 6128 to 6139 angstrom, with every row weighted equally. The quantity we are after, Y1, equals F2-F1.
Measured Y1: -23.3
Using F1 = 28.4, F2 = 5.177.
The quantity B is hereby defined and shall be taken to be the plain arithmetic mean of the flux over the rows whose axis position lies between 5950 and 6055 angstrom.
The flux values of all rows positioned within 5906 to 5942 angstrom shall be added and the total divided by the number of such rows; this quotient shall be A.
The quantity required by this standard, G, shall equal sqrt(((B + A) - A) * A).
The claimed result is 28.5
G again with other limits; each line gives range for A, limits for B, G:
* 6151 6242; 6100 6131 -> 27.5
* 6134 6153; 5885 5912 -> 26.7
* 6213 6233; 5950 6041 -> 27.8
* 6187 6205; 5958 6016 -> 27.9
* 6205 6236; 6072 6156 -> 27.6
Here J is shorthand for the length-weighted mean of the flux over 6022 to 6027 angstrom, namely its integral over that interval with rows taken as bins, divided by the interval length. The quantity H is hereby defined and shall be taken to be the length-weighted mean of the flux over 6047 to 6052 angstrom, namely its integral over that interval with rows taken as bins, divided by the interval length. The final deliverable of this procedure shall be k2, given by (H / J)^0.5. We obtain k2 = 1.01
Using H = 28.7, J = 28.1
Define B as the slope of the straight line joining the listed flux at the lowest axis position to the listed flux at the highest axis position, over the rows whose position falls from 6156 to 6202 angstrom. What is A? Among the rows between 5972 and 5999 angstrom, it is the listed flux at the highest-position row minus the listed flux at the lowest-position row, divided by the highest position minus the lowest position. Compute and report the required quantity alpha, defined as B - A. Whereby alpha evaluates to 0.080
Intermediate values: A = -0.10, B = -0.015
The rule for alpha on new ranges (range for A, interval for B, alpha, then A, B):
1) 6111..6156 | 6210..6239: 0.059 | -0.04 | 0.018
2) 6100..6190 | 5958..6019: -0.050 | 0.01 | -0.045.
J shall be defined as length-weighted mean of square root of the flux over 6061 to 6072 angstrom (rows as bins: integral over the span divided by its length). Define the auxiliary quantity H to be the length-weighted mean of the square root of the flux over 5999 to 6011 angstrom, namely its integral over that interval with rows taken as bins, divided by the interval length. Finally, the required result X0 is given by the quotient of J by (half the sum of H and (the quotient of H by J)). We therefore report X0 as 1.69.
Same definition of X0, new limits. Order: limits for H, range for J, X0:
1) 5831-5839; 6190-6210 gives 1.64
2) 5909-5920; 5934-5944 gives 1.69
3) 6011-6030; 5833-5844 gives 1.72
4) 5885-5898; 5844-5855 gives 1.83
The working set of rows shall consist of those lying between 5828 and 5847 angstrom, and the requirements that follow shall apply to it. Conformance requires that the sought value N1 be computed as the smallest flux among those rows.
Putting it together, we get 27.97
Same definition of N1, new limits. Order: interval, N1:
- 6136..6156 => 24.84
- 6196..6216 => 26.68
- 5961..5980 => 26.75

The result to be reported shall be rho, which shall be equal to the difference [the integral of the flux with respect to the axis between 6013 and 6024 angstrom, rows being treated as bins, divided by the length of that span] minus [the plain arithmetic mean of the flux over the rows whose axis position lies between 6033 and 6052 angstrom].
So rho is -0.19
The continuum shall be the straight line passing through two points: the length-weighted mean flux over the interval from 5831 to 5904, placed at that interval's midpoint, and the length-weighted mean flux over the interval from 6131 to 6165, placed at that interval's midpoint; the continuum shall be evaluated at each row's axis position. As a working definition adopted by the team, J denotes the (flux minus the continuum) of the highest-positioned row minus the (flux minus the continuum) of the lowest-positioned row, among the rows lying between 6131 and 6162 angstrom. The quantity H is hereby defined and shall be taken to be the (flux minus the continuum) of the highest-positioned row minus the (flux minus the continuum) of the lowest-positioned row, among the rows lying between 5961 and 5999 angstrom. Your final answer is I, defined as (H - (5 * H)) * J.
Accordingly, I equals -6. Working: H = -1.18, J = -1.4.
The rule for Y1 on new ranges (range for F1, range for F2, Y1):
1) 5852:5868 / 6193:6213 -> -23.1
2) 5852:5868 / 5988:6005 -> -23.0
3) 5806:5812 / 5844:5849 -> -23.0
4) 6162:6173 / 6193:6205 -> -20.3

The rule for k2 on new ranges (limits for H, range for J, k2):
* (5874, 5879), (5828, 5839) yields 1.00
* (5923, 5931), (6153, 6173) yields 1.04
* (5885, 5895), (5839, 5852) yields 0.92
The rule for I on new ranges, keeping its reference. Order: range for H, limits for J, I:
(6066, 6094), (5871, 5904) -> -9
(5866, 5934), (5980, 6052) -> 0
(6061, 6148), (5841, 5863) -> -3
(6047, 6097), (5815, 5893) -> -10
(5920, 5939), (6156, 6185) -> 0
